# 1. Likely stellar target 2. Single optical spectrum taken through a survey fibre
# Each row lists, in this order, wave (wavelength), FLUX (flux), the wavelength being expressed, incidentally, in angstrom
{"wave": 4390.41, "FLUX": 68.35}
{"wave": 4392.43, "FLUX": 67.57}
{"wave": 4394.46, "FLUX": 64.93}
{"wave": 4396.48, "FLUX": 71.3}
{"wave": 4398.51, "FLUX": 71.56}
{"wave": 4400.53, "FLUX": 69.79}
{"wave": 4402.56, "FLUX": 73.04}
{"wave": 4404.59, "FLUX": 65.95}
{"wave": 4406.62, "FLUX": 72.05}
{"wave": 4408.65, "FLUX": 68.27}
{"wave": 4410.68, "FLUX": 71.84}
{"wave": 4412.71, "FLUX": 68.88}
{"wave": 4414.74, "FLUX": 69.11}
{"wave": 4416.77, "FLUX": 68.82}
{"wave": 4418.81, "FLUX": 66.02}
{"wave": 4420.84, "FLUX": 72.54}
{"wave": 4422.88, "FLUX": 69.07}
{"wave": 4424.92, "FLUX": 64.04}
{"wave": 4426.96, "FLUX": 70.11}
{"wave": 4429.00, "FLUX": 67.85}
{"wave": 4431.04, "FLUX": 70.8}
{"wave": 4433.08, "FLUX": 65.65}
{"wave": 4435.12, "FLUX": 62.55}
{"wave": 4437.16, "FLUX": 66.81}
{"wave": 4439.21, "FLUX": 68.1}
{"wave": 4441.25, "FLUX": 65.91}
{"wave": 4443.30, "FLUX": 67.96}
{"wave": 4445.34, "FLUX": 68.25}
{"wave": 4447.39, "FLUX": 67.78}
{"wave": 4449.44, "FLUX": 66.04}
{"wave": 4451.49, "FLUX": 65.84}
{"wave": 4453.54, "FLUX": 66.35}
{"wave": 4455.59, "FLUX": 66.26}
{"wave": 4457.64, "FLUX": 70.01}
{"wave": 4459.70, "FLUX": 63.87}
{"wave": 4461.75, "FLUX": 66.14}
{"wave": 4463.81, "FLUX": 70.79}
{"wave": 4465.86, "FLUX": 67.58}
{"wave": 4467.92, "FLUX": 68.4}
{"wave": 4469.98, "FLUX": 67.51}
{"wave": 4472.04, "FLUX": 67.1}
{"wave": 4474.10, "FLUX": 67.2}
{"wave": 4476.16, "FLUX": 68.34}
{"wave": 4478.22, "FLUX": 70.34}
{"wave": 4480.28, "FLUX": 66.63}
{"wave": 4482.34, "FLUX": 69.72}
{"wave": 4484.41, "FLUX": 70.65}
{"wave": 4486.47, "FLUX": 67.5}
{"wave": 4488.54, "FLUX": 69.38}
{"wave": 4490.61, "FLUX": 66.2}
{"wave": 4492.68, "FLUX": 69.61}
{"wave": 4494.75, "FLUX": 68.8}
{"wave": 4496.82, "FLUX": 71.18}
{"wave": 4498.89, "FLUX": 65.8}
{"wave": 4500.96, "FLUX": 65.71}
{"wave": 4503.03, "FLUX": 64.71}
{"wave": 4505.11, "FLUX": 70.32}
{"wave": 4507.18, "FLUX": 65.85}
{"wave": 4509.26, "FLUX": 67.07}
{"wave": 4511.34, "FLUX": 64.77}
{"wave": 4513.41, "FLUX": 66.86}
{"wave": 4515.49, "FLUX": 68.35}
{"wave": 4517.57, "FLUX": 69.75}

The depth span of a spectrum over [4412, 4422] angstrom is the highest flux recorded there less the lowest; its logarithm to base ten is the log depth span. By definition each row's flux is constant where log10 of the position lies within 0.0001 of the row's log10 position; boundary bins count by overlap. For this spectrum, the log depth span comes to 0.81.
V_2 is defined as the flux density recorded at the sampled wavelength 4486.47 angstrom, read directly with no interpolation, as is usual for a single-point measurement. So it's 67.5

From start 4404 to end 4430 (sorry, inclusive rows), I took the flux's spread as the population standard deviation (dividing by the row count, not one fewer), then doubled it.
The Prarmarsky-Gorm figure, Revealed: 4.82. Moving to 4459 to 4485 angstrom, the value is 3.83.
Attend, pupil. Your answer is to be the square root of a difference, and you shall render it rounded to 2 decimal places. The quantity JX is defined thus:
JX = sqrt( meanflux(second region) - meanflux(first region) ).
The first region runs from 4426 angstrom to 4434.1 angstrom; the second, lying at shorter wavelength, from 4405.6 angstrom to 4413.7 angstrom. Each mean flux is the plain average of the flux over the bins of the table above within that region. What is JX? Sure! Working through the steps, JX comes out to 1.29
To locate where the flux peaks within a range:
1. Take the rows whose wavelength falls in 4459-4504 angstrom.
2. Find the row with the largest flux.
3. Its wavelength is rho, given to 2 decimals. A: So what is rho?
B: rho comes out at 4496.82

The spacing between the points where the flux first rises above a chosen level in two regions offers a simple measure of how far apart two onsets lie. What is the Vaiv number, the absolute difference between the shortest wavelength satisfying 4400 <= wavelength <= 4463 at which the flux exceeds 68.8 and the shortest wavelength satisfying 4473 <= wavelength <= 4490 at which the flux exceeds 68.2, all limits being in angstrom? 75.6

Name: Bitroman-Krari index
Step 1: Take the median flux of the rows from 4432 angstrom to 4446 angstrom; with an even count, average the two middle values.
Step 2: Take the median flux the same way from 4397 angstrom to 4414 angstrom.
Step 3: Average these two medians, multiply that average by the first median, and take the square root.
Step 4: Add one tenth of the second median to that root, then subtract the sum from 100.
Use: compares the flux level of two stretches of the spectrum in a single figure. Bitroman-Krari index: 25.2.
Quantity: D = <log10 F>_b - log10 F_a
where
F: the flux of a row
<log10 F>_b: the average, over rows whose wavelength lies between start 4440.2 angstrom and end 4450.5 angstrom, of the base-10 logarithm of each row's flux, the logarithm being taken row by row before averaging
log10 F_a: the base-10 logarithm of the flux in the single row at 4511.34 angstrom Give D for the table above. 0.016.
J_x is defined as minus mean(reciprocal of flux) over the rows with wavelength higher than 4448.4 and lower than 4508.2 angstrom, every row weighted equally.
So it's -0.0148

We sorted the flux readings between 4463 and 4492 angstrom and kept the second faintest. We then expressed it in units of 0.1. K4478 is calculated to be 666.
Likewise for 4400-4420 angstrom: 660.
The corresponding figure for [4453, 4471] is 661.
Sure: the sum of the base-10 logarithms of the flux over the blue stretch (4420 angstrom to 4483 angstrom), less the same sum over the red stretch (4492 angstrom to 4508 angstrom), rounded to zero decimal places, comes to 42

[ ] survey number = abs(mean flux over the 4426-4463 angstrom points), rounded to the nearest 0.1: 67.0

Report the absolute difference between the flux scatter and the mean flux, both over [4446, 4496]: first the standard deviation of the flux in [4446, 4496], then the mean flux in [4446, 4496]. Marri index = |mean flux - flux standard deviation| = 66.1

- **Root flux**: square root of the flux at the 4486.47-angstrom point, 8.22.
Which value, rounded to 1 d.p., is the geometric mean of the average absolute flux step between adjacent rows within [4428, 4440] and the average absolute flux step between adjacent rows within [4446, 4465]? 2.8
